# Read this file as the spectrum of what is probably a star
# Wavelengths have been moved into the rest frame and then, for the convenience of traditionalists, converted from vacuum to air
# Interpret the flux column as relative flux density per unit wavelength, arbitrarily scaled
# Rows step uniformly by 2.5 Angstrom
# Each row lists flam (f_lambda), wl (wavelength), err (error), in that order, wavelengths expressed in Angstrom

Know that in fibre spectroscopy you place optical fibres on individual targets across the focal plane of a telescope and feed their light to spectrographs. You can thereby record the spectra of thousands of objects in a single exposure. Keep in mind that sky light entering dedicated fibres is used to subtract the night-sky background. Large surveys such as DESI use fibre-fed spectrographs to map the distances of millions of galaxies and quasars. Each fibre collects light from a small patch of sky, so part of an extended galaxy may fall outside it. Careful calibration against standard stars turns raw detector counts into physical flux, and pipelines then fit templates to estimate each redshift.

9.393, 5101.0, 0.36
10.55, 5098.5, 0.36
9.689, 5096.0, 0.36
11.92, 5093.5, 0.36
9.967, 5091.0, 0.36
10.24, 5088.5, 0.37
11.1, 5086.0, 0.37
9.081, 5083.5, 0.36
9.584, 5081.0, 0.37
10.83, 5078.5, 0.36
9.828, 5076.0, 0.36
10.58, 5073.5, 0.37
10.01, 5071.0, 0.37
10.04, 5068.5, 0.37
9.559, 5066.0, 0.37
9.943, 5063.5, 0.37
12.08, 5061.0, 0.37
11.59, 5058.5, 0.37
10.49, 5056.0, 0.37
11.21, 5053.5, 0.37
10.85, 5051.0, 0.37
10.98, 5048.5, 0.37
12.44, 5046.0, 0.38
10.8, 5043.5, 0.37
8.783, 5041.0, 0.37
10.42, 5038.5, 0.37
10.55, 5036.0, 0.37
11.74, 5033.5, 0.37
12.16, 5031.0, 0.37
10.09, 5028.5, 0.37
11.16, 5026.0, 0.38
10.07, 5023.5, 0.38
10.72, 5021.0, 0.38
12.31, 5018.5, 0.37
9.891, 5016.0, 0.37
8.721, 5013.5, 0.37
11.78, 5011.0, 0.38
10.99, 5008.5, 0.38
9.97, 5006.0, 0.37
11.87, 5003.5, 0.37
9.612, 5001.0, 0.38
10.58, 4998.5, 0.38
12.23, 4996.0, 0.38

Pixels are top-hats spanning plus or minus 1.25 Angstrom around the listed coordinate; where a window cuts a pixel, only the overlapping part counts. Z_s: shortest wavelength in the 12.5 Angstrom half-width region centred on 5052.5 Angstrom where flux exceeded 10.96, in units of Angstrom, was 5046.0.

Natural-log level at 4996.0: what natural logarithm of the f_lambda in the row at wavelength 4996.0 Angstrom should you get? 2.50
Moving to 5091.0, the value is 2.30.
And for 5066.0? 2.26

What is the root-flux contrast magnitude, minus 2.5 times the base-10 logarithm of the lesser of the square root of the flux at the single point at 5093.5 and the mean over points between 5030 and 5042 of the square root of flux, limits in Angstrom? -1.29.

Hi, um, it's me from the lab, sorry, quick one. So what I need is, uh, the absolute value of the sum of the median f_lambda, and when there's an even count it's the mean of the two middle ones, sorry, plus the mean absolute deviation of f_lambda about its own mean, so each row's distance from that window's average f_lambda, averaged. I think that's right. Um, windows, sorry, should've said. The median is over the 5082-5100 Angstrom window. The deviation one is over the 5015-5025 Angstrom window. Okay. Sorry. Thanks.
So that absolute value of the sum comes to 11.0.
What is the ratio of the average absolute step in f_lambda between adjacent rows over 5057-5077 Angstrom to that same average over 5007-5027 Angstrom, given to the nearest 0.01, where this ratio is 0.45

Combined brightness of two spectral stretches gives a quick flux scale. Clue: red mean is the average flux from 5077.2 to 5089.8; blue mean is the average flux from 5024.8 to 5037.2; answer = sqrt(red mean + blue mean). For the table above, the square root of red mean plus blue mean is 4.62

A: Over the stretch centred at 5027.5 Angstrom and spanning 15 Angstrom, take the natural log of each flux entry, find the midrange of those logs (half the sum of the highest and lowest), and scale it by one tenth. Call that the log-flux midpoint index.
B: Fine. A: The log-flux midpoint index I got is 0.240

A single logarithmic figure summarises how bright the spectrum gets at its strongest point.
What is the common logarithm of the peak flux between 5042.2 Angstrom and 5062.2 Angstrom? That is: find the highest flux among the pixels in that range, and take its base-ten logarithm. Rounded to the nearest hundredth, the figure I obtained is 1.09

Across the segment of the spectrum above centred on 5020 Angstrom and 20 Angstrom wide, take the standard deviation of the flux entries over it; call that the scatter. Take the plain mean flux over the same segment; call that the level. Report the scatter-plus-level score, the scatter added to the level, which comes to 11.7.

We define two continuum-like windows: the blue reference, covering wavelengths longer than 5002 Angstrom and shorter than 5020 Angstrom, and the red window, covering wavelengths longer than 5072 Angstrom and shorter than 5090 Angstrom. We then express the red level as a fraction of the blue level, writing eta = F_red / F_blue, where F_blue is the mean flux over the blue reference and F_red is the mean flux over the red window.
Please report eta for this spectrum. 0.94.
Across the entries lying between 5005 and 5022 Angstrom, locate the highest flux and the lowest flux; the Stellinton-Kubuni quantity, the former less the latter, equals 3.59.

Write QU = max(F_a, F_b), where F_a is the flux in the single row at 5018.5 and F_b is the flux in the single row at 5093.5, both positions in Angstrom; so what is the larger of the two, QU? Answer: 12.31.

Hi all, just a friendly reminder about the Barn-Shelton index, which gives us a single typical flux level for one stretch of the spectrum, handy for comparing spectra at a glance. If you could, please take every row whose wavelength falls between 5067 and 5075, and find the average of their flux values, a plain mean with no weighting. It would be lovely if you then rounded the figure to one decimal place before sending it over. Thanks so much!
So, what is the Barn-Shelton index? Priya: 10.2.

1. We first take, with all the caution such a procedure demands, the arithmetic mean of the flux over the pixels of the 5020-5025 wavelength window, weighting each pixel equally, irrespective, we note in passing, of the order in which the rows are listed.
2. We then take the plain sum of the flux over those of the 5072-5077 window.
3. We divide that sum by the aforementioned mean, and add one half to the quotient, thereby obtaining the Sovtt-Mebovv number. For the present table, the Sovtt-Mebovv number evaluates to 2.46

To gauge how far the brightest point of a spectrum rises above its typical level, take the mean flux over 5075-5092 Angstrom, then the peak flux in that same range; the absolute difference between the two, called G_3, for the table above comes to 1.0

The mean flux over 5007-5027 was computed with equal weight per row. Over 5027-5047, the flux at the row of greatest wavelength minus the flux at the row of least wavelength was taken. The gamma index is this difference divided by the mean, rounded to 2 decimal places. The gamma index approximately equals 0.22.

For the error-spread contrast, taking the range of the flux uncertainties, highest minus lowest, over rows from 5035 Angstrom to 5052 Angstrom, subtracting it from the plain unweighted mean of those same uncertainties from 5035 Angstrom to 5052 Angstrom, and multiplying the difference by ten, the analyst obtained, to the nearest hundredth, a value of 3.61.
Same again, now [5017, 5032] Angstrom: 3.65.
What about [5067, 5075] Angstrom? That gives 3.70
